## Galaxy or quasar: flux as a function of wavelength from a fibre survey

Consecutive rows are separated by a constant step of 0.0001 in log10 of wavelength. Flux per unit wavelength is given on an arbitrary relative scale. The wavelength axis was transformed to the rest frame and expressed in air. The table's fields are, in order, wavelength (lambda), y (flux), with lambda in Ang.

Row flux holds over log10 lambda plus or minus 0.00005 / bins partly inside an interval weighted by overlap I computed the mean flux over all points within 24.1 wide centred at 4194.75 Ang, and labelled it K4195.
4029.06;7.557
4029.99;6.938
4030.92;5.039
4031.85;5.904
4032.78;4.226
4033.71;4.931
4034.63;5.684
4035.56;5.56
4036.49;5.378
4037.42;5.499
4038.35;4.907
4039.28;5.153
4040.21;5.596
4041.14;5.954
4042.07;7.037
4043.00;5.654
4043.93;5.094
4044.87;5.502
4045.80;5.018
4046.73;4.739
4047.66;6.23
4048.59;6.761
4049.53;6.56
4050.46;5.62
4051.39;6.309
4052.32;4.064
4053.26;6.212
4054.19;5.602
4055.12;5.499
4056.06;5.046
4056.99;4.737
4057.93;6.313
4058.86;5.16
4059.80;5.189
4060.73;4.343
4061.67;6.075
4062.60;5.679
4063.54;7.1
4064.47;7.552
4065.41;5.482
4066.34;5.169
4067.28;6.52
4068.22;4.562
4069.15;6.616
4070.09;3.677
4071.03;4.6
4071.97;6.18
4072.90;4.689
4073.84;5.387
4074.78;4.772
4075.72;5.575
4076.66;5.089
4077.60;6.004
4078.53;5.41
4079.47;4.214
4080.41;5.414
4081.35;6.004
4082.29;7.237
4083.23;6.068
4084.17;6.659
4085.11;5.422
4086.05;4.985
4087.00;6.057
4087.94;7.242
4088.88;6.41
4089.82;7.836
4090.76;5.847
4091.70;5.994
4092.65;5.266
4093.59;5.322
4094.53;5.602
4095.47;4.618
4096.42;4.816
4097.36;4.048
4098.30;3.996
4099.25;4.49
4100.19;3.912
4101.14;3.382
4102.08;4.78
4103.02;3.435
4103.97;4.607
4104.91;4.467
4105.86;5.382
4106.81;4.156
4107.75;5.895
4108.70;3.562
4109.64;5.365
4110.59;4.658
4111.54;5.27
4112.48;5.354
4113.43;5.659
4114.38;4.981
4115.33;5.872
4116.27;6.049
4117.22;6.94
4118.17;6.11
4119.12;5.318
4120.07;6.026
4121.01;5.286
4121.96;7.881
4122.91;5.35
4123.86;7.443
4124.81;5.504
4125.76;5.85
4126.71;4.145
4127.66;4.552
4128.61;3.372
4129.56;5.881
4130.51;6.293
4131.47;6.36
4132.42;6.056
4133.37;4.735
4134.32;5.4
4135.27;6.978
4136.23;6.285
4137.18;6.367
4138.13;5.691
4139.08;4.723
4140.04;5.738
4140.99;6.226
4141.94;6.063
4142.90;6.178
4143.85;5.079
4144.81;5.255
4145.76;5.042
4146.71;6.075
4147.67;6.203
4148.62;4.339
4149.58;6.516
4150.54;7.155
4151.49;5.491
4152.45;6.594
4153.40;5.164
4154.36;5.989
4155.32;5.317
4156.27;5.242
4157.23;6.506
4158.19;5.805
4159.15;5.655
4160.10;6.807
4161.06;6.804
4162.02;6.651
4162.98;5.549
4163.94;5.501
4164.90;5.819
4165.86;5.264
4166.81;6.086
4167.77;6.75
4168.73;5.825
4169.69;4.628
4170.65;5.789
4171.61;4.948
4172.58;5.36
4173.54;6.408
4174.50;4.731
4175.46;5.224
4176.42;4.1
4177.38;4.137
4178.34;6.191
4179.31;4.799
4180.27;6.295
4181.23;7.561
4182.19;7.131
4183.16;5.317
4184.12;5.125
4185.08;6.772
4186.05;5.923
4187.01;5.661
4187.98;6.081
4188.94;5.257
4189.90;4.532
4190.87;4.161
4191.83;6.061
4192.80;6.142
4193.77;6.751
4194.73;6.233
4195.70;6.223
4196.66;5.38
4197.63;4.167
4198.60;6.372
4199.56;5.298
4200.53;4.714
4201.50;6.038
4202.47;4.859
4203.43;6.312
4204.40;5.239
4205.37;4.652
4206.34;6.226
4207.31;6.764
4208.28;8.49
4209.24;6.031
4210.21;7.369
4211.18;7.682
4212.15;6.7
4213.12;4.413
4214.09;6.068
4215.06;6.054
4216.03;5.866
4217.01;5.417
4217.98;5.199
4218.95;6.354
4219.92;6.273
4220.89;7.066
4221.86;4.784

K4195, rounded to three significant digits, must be 5.58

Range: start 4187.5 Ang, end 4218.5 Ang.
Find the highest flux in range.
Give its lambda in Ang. 4208.28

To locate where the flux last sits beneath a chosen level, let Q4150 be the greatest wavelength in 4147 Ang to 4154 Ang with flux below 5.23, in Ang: 4153.40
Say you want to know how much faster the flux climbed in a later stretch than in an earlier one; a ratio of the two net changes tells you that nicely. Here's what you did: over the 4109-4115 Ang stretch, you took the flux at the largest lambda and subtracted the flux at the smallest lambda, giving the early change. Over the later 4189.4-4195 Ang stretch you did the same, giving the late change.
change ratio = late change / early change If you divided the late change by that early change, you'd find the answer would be -4.4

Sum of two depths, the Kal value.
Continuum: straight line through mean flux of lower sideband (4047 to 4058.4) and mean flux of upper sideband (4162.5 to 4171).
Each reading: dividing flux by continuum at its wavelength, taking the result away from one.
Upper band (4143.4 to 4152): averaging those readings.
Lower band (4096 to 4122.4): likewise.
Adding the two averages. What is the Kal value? 0.12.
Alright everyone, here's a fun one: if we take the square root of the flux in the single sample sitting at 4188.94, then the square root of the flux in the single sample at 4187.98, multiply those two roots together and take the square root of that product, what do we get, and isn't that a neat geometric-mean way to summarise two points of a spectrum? 2.38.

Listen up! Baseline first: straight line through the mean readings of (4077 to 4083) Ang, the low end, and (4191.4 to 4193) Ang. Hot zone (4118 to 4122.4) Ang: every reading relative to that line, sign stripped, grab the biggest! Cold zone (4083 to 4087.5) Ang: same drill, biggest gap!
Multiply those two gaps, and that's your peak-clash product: 1.9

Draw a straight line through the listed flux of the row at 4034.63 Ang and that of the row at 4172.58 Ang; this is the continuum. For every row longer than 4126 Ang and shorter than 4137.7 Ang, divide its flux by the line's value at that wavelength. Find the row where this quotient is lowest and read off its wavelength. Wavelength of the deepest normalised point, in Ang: 4128.61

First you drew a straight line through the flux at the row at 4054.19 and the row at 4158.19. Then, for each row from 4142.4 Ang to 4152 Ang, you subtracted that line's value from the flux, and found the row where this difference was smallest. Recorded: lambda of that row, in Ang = 4148.62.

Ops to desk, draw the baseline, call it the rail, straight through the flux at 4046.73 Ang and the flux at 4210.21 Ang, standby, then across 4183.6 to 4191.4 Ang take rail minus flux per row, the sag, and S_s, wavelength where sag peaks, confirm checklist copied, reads 4190.87 Ang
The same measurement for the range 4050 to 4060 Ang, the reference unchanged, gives 4052.32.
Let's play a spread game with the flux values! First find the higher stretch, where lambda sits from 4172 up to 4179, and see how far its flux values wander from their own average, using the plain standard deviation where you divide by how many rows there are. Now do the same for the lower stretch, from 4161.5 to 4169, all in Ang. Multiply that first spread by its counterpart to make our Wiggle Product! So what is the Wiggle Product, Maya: 0.42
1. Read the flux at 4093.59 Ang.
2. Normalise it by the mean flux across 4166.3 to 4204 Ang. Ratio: 0.95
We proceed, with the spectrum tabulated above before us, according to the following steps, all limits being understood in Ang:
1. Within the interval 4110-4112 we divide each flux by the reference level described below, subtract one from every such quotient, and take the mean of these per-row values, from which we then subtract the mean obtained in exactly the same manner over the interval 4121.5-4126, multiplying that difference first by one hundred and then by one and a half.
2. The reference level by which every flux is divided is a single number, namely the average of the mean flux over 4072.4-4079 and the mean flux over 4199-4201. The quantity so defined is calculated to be -42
